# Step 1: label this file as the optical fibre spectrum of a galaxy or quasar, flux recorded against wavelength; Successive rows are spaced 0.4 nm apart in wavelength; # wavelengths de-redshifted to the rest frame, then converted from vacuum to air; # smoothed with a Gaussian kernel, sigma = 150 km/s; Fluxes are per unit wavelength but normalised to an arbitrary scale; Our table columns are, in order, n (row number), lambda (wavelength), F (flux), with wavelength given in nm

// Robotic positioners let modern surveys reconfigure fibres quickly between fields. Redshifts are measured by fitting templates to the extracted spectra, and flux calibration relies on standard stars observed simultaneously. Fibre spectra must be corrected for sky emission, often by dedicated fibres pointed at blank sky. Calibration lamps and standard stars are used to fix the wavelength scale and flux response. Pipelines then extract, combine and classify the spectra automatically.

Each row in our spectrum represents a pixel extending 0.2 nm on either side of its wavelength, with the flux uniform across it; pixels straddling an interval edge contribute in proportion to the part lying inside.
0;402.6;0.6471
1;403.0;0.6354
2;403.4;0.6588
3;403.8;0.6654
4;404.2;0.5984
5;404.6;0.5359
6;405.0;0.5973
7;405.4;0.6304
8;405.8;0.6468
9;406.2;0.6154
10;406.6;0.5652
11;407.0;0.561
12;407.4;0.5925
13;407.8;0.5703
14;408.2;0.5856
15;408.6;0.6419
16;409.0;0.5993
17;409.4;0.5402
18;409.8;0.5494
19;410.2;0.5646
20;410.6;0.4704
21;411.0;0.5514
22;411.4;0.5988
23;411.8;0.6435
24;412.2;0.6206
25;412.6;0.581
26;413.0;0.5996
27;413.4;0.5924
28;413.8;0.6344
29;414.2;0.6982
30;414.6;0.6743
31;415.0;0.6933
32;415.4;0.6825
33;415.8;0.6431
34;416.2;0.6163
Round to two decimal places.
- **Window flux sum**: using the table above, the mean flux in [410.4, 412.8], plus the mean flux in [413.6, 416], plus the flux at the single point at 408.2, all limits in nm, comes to 1.83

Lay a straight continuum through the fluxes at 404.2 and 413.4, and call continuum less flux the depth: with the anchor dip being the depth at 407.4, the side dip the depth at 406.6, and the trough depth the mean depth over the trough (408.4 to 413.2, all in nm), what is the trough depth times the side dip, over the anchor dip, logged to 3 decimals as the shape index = 0.116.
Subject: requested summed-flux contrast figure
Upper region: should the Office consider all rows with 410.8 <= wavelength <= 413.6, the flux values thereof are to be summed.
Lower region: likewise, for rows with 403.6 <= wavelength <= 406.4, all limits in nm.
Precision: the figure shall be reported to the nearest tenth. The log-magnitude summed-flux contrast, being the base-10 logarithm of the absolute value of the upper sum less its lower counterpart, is -1.0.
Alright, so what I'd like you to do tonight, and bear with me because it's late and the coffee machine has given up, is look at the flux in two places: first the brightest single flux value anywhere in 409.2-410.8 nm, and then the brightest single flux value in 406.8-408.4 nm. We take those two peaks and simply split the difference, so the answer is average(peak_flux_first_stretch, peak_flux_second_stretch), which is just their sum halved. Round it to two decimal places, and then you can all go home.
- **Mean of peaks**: 0.58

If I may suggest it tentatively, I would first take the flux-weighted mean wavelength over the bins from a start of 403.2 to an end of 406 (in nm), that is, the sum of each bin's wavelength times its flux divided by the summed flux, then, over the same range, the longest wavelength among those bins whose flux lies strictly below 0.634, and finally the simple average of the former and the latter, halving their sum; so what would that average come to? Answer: 405.00 nm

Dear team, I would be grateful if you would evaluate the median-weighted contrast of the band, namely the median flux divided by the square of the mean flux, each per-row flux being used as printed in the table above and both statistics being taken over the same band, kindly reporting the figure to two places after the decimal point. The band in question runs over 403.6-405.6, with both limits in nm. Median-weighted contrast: 1.63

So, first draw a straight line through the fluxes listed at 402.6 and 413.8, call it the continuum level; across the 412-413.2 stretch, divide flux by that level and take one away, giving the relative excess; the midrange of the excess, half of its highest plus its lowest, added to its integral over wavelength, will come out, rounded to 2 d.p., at -0.12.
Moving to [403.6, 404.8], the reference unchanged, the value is -0.15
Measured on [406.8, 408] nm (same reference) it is -0.23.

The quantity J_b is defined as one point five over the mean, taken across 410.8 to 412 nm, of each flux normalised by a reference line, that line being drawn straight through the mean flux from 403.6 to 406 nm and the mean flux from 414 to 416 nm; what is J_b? 1.64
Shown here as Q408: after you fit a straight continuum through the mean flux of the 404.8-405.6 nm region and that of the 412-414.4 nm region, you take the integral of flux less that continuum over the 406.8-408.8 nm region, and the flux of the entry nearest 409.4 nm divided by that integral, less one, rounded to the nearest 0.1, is -11.4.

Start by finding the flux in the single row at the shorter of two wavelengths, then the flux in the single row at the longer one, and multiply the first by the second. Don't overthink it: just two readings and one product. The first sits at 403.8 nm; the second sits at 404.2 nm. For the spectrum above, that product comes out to 0.40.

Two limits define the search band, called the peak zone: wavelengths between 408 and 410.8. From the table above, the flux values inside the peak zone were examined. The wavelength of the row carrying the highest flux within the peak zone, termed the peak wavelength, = 408.6 nm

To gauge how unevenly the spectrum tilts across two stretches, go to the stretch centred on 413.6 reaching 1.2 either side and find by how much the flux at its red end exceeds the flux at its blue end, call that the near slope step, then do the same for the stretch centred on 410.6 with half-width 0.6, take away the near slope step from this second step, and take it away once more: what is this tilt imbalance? -0.20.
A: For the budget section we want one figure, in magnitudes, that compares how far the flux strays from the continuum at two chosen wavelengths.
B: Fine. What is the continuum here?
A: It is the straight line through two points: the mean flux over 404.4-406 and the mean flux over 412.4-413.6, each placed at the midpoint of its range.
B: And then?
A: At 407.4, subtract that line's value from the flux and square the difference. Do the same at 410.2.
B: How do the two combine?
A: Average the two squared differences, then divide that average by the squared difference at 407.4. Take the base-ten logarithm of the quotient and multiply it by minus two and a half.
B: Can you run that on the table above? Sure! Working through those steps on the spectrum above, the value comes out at -2.6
